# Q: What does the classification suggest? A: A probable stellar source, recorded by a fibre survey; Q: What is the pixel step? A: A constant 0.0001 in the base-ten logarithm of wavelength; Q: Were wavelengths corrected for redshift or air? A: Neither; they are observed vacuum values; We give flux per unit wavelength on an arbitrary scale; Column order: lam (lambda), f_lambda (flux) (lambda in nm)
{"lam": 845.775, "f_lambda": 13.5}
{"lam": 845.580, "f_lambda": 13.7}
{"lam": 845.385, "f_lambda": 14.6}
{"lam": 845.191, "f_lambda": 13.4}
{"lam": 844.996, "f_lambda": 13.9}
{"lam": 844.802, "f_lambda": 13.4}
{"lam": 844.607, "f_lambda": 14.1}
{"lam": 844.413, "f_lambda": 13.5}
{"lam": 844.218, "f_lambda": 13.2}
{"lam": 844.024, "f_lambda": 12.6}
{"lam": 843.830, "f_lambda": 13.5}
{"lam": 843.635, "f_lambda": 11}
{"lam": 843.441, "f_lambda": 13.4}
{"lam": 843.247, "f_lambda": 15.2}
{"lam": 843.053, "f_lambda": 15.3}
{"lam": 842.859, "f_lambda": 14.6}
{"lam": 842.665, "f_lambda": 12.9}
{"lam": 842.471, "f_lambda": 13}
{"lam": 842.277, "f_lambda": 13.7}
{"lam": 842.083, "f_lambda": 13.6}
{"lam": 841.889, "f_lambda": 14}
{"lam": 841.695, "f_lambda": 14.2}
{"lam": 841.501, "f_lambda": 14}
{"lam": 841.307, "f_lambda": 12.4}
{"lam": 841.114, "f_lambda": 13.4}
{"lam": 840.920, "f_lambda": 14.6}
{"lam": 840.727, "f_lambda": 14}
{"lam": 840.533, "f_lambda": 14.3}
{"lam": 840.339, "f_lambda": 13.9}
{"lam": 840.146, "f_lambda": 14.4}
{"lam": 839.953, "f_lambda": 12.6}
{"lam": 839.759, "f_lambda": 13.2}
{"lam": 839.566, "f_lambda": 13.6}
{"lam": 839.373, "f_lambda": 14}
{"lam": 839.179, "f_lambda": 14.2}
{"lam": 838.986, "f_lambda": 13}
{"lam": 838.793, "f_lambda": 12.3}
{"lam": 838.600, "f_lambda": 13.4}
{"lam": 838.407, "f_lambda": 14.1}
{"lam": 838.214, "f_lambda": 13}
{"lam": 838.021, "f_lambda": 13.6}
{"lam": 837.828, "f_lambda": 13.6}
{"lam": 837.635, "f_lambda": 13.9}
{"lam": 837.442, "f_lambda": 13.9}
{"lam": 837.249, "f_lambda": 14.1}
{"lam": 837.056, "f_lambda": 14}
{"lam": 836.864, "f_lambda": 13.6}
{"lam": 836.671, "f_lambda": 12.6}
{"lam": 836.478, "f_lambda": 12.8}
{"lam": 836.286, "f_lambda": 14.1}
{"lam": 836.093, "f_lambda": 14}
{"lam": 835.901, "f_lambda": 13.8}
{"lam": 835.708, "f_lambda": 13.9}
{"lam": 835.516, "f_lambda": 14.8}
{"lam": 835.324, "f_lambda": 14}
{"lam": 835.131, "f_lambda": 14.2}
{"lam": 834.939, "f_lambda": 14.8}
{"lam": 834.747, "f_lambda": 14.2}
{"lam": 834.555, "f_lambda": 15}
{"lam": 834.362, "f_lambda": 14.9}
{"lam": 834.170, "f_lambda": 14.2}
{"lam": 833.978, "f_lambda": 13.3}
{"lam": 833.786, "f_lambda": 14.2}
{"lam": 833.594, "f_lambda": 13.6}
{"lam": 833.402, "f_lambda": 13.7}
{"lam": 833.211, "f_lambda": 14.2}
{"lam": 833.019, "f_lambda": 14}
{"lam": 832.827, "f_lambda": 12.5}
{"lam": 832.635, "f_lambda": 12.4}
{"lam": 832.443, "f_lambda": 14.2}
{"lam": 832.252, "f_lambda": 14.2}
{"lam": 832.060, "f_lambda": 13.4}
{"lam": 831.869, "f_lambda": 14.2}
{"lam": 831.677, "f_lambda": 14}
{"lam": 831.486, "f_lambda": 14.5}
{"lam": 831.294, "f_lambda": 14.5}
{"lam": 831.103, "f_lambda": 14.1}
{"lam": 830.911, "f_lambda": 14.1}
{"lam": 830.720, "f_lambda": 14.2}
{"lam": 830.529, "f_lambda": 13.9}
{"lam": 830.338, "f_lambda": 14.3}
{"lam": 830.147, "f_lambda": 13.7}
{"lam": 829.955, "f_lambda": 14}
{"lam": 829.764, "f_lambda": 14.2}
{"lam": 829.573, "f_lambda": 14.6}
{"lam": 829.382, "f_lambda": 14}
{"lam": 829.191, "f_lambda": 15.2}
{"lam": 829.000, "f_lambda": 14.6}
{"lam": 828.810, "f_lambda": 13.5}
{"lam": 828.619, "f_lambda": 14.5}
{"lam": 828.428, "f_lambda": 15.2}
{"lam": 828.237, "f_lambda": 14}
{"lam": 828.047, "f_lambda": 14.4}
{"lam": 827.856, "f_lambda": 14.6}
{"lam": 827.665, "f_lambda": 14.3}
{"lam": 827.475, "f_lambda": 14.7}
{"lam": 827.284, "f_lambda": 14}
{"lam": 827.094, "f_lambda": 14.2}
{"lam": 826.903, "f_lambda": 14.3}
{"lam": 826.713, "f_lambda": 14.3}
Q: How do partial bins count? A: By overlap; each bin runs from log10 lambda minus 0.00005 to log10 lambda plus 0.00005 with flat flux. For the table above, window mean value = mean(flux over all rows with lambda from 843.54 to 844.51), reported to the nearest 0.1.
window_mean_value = 12.8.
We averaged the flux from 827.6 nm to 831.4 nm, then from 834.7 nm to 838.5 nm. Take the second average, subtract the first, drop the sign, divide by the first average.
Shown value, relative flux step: 0.031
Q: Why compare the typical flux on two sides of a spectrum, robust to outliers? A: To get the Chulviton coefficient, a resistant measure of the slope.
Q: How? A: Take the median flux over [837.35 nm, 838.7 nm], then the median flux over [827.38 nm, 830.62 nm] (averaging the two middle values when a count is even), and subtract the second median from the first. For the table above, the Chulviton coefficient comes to -0.7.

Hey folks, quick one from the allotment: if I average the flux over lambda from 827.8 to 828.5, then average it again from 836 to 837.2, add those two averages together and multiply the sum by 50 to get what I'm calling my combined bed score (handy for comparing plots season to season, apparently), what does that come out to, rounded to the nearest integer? 1403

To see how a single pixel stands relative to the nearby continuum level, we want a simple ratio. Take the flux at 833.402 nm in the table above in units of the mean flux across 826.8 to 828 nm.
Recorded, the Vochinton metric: 0.955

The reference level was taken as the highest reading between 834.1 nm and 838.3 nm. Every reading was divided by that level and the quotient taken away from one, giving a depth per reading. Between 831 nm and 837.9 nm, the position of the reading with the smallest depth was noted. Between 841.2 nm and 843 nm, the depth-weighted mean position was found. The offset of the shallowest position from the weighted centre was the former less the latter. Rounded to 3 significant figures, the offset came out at -7.48 nm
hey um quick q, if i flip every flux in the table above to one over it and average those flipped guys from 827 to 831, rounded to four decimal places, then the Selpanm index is 0.0700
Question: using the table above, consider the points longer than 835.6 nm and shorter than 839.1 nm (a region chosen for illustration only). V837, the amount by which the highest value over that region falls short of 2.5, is -11.6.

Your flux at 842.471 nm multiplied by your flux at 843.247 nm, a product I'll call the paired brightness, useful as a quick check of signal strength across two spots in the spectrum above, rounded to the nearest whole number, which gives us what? 198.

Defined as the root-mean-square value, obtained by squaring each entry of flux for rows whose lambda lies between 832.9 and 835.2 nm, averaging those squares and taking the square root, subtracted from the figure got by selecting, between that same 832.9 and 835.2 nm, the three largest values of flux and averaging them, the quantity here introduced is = 0.700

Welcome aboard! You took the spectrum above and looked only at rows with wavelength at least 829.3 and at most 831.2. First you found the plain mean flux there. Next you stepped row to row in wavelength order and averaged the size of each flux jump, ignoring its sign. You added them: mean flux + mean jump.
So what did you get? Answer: 14.4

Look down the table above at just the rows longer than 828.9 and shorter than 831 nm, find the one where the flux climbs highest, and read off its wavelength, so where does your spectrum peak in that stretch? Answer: 829.191 nm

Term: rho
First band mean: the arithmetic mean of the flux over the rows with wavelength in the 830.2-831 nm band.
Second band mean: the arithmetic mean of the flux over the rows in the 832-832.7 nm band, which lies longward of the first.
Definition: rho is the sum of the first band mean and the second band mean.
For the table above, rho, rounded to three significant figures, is 27.7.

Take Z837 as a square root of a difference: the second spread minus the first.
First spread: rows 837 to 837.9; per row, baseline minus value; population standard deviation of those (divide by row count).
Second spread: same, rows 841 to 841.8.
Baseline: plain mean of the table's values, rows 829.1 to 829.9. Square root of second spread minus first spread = 0.73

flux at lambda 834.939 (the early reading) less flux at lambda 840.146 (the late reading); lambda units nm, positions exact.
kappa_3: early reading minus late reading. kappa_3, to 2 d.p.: 0.40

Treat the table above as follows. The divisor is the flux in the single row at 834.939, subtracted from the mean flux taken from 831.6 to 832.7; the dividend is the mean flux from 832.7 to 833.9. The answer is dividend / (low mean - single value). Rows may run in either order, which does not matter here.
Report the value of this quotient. -13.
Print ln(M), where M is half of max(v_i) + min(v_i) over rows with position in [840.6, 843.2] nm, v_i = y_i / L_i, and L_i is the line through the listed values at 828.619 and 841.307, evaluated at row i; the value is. 0.12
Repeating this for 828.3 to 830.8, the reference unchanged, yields -0.01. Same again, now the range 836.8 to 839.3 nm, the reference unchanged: 0.04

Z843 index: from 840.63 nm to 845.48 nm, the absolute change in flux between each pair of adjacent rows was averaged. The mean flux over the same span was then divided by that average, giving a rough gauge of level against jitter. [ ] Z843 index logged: 16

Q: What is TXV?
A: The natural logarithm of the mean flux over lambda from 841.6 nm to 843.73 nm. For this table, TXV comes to 2.62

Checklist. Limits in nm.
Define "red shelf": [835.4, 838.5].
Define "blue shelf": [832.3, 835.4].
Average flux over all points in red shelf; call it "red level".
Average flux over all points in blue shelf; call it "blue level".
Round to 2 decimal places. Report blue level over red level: 1.02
